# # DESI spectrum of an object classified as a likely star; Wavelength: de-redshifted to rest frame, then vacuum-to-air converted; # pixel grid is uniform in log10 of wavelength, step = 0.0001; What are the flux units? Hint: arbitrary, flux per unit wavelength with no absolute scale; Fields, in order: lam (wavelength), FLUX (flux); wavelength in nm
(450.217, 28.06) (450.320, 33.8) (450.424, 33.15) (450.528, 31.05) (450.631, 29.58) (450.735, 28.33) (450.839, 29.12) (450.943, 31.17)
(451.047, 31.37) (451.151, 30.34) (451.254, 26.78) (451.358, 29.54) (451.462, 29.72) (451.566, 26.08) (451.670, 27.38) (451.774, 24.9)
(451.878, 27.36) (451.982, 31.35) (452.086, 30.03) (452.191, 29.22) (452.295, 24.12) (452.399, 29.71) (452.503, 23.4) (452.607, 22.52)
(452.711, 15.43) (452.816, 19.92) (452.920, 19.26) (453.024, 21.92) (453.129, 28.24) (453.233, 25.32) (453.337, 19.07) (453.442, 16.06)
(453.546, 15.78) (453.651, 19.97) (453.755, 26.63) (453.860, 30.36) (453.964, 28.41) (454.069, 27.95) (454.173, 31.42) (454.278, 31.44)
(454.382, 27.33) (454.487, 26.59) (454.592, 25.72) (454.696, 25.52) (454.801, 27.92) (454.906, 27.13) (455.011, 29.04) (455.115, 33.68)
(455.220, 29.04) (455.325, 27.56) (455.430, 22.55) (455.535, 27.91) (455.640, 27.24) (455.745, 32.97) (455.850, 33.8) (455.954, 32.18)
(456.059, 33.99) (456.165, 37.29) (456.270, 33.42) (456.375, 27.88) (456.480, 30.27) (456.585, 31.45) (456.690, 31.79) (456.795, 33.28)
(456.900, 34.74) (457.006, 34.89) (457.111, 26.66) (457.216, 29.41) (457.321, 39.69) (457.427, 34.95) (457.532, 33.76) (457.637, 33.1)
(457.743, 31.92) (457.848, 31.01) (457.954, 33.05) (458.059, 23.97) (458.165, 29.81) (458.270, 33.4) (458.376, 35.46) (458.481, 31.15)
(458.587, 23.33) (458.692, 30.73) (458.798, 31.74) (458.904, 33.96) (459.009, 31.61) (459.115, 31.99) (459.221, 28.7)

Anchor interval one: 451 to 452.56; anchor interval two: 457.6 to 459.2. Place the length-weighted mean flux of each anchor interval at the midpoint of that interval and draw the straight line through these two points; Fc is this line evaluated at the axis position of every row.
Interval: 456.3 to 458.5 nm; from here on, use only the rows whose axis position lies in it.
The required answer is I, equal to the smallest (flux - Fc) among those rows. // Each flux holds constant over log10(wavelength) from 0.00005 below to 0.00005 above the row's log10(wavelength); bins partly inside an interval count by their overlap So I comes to -6.9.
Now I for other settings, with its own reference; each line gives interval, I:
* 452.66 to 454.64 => -13.1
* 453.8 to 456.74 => -7.1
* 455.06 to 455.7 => -7.1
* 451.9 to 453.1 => -13.0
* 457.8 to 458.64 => -7.8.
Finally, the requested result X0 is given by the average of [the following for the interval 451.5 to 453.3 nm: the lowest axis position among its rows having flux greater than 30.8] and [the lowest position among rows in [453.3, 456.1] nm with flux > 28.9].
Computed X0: 452.92 nm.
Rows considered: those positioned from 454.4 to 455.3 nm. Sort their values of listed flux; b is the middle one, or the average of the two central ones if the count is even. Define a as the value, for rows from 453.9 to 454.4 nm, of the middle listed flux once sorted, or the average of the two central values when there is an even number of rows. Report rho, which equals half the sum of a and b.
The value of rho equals 28.0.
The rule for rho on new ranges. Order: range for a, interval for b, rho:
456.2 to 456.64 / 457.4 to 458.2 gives 31.7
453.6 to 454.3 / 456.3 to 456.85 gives 29.9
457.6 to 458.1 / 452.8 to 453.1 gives 25.9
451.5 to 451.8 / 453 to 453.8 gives 23.5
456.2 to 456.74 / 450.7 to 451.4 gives 30.5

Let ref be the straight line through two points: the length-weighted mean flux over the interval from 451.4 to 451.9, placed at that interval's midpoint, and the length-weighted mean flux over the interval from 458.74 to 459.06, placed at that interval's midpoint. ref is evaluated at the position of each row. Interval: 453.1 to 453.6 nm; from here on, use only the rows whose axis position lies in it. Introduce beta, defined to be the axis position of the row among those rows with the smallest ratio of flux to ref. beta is 453.546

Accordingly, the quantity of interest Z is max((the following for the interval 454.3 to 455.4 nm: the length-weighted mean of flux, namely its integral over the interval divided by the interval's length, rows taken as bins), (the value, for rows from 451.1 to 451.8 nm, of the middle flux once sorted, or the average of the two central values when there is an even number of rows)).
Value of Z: 27.9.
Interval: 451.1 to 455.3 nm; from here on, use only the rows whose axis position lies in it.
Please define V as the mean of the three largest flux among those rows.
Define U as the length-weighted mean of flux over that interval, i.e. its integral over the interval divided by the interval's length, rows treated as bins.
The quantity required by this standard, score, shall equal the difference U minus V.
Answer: -6.1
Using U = 26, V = 32.2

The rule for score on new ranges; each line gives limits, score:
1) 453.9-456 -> -4.7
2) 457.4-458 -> -1.1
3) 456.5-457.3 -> -2.3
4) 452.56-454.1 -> -6.6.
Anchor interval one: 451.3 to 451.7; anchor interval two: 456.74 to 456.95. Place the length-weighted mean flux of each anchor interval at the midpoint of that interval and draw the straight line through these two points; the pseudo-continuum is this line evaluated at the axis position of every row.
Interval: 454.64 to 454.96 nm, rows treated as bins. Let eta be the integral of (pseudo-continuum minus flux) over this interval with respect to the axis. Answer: 1.6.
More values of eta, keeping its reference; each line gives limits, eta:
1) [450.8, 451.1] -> -0.9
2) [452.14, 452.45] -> 0.4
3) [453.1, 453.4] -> 1.9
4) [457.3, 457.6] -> -0.3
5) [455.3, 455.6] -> 2.0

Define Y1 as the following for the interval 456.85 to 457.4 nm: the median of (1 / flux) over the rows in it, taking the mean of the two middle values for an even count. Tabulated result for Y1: 0.029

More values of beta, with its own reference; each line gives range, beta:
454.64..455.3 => 454.696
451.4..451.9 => 451.774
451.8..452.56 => 452.503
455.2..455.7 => 455.430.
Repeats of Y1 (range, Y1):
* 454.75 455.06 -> 0.036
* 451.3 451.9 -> 0.037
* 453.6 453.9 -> 0.038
